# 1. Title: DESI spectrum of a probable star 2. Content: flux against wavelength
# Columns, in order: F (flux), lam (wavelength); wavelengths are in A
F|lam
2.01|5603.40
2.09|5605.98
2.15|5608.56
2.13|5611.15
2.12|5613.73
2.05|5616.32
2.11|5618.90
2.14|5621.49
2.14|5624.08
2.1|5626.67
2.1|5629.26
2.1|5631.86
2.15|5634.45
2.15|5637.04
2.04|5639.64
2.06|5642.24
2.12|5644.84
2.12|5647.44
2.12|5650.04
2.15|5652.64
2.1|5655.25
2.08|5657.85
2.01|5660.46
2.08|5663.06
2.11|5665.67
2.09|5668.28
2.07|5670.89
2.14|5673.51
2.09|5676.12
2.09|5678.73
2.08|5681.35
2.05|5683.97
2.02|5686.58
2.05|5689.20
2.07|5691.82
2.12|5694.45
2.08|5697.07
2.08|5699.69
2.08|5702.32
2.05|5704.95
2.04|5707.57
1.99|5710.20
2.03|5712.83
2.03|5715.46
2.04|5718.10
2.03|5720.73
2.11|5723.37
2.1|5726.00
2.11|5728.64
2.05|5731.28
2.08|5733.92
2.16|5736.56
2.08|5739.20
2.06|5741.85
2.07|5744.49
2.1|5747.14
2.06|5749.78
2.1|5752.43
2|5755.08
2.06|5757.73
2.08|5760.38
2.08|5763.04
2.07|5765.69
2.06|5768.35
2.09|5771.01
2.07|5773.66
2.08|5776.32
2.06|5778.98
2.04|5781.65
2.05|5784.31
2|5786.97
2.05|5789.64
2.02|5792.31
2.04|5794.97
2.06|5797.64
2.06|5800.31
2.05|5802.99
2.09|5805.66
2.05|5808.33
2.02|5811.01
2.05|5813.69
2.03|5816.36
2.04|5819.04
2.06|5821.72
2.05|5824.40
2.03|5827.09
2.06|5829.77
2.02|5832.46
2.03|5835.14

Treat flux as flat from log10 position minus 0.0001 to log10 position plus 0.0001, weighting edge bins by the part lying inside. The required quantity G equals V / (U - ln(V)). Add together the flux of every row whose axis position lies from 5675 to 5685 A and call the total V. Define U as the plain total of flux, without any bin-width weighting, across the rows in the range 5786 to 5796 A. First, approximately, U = 8.11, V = 8.31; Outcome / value 1.39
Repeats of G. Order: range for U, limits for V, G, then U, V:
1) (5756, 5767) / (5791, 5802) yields 1.32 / 8.29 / 8.18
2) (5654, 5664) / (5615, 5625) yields 1.38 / 8.27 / 8.44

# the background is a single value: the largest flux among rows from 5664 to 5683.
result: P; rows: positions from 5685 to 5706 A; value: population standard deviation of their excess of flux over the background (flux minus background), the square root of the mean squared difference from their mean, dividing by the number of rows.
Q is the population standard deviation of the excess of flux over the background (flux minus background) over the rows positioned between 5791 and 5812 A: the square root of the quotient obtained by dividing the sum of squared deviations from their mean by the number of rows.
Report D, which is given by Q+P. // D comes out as 0.049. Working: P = 0.028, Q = 0.021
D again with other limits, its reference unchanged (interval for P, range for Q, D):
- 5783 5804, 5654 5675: 0.055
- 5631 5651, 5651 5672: 0.074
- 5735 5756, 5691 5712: 0.078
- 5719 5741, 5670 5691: 0.071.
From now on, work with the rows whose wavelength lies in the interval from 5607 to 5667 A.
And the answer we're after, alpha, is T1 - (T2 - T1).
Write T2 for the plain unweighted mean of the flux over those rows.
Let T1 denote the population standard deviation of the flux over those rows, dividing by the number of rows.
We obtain -2.03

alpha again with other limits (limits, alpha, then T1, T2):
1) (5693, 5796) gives -2.00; 0.034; 2.064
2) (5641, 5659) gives -2.05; 0.028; 2.107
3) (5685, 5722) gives -1.99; 0.032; 2.051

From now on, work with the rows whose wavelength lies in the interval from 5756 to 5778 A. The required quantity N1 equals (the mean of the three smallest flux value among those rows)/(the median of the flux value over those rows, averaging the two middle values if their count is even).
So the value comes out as 0.994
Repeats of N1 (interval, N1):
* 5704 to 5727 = 0.989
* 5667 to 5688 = 0.982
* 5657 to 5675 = 0.987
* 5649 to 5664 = 0.984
